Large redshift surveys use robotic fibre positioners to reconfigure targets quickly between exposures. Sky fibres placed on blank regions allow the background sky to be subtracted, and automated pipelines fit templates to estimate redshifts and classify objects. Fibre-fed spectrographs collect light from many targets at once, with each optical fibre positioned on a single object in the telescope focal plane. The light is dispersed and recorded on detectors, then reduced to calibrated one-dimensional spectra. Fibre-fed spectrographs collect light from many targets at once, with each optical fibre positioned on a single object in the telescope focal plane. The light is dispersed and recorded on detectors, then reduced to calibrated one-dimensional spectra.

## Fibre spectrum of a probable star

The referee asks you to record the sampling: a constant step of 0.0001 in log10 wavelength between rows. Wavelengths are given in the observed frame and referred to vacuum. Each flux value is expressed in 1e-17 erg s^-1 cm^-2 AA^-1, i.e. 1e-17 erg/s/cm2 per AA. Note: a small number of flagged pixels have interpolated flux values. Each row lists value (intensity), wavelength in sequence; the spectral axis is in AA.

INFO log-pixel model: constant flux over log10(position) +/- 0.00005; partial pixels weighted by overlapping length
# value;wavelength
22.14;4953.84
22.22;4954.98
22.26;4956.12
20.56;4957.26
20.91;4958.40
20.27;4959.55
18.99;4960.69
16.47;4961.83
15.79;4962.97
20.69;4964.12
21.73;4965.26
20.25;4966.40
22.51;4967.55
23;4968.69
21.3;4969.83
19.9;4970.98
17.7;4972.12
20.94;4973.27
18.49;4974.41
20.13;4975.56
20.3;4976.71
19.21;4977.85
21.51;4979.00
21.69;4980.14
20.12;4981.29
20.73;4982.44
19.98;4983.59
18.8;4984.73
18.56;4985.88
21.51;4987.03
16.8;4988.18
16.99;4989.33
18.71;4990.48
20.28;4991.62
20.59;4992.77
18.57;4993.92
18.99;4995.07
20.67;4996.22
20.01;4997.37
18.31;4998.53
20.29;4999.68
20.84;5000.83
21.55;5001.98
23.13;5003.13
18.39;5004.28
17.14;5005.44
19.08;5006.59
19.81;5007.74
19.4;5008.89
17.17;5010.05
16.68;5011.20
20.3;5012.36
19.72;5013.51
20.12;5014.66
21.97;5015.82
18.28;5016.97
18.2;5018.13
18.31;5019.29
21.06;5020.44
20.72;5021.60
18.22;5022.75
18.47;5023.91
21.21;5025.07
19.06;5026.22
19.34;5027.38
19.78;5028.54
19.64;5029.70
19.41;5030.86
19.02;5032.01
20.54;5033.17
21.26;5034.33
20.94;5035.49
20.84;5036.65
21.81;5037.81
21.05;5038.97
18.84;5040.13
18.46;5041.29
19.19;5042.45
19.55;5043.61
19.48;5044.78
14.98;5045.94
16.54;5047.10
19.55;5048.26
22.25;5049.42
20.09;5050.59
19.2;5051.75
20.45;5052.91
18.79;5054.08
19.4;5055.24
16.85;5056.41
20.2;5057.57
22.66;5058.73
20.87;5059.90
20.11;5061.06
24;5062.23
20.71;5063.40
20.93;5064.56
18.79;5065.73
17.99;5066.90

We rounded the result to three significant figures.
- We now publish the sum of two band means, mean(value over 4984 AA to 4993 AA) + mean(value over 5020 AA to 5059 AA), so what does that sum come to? 38.7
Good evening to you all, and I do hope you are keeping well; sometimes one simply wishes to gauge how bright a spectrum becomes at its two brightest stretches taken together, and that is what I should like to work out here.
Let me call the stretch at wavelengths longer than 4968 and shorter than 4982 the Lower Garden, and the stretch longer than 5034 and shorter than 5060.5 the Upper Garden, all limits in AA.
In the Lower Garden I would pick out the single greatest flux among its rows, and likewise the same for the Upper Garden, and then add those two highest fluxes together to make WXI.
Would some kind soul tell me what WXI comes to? 45.7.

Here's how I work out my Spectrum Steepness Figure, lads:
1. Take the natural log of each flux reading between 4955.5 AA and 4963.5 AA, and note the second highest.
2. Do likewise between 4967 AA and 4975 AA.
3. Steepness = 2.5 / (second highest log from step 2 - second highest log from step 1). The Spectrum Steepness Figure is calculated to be 34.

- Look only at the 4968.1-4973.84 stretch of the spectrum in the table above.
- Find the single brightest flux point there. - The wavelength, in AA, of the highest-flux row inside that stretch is 4968.69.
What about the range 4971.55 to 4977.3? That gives 4973.27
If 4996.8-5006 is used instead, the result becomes 5003.13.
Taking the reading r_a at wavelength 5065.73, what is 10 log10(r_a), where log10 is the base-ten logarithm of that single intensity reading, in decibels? 12.7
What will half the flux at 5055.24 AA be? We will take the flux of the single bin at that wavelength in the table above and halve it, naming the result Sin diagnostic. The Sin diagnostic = 9.7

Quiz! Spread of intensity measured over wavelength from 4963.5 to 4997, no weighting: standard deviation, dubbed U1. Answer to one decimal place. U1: 1.5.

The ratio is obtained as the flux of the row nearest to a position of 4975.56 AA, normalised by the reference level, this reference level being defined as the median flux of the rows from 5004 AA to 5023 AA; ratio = 1.06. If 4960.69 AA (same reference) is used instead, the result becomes 1.00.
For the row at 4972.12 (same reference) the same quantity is 0.93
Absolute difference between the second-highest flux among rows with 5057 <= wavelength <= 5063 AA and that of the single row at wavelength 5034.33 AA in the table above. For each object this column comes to 1.40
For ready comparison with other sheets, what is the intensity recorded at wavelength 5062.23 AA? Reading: 24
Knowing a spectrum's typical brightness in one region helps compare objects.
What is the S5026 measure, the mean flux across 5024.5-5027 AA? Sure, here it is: 20.1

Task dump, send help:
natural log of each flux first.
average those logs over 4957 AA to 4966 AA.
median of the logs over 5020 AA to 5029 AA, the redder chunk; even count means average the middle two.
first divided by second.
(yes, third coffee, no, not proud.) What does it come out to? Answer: 1.00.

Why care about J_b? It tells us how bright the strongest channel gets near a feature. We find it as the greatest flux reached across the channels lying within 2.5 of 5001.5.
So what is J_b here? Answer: 23.13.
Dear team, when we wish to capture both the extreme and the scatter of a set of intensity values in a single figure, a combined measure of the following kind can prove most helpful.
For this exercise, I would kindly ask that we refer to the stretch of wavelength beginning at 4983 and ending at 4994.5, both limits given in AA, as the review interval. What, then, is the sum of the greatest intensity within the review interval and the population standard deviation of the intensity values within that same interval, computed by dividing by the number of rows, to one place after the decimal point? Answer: 23.0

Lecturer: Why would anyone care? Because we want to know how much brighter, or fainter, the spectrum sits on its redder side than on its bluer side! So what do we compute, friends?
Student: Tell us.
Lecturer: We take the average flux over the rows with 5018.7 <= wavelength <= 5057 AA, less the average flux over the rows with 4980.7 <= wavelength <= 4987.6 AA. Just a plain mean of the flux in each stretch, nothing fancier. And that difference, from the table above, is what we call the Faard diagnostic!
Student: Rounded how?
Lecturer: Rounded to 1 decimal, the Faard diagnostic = -0.4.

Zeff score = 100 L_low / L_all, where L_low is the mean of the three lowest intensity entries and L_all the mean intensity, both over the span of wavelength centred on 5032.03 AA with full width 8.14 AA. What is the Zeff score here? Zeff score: 96.4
